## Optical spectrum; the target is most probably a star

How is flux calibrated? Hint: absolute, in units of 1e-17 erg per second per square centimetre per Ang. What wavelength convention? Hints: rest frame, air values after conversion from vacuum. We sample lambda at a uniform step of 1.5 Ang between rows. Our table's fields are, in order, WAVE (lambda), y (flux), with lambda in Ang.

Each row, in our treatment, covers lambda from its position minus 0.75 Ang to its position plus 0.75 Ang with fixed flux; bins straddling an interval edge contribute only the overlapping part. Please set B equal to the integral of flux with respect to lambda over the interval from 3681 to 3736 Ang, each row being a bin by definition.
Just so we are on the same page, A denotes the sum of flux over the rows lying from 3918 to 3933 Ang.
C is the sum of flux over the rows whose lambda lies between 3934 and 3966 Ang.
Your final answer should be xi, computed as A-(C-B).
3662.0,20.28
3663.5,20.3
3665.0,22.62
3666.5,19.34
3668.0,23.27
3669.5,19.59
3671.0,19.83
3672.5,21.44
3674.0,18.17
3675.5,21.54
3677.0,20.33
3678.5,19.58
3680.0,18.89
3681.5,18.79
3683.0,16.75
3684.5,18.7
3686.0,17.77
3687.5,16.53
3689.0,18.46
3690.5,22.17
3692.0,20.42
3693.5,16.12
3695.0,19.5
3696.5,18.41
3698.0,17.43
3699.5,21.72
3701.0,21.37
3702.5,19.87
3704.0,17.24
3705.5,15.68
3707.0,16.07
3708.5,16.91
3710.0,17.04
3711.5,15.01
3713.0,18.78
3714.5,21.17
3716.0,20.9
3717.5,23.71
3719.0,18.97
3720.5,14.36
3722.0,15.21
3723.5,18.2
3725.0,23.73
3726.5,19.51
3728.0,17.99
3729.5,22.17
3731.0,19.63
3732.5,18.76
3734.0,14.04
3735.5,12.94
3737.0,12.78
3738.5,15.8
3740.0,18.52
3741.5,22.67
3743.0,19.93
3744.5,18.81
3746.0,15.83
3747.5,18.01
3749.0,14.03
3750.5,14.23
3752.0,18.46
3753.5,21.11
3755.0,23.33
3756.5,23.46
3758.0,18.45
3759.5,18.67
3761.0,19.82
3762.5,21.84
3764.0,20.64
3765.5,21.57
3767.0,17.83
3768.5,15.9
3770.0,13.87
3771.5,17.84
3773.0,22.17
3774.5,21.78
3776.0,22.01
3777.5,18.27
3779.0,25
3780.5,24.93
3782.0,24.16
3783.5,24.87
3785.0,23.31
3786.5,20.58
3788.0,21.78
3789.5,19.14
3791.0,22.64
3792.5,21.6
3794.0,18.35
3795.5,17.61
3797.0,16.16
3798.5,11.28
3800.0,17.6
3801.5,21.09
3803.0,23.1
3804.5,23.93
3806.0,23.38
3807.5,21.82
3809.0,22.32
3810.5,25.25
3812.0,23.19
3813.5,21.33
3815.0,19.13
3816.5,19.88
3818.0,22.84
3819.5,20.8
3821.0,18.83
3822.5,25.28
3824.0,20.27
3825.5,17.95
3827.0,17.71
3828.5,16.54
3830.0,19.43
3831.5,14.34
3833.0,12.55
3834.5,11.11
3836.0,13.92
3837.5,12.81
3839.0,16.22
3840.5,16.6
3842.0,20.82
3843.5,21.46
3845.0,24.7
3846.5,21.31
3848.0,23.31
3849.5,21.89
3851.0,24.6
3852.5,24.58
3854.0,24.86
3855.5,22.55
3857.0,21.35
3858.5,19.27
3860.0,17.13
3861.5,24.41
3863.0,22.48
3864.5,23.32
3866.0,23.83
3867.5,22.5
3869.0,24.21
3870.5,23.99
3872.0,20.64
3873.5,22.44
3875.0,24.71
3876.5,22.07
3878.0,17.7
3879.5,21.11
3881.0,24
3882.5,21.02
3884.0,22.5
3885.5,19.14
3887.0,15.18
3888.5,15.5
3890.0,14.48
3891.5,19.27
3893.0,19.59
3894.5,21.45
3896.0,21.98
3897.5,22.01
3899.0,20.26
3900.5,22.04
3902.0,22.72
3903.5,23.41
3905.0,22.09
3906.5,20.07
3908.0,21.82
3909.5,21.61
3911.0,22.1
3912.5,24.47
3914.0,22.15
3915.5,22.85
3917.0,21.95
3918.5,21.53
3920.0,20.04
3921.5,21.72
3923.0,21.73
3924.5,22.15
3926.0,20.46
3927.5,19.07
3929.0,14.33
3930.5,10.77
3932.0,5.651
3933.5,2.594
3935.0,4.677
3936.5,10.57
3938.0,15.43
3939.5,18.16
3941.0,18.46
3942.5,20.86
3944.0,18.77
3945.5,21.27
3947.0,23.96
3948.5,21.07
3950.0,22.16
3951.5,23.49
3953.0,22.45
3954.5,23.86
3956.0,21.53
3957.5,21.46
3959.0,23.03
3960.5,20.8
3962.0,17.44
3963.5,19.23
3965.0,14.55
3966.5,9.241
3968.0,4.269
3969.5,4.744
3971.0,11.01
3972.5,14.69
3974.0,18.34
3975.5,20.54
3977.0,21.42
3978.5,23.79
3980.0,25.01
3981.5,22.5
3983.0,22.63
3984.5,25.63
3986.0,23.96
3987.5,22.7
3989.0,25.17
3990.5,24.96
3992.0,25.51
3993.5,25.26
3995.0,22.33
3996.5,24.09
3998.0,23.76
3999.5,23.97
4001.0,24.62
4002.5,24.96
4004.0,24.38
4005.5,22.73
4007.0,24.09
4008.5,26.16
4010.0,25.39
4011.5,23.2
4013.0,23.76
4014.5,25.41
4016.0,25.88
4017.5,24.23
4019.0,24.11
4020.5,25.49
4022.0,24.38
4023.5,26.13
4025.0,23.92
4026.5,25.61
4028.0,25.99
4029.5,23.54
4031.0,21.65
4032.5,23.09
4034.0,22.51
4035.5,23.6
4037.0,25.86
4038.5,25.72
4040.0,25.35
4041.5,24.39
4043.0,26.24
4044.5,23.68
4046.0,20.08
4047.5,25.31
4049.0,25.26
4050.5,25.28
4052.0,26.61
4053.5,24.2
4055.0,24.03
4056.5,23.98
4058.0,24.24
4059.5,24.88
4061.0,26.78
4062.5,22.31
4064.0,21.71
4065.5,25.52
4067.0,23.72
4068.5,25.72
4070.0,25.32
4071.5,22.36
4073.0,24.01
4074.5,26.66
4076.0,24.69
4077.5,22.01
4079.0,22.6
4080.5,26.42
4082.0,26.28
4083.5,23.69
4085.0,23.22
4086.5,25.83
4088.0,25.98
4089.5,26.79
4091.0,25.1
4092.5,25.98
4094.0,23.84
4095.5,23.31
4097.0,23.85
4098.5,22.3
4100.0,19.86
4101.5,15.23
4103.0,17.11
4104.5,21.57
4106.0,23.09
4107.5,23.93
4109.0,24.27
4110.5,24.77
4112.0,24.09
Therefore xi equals 789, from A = 177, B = 1015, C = 403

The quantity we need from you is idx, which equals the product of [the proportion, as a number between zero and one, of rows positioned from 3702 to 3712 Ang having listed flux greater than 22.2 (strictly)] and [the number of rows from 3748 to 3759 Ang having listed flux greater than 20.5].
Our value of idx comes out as 0.0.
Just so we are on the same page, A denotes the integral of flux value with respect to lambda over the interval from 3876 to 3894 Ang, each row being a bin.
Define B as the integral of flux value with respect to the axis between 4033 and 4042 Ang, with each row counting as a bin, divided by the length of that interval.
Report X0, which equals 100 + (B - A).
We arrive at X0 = -223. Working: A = 347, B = 24.5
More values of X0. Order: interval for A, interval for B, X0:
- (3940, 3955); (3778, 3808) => -202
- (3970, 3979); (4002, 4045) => -35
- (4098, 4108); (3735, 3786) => -84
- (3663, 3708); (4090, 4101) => -743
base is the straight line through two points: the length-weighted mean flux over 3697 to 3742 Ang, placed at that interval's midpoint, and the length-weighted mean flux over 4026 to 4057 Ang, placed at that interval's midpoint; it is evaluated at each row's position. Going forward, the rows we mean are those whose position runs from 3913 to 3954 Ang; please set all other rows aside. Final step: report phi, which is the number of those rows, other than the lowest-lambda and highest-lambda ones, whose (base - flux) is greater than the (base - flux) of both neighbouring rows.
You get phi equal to 5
